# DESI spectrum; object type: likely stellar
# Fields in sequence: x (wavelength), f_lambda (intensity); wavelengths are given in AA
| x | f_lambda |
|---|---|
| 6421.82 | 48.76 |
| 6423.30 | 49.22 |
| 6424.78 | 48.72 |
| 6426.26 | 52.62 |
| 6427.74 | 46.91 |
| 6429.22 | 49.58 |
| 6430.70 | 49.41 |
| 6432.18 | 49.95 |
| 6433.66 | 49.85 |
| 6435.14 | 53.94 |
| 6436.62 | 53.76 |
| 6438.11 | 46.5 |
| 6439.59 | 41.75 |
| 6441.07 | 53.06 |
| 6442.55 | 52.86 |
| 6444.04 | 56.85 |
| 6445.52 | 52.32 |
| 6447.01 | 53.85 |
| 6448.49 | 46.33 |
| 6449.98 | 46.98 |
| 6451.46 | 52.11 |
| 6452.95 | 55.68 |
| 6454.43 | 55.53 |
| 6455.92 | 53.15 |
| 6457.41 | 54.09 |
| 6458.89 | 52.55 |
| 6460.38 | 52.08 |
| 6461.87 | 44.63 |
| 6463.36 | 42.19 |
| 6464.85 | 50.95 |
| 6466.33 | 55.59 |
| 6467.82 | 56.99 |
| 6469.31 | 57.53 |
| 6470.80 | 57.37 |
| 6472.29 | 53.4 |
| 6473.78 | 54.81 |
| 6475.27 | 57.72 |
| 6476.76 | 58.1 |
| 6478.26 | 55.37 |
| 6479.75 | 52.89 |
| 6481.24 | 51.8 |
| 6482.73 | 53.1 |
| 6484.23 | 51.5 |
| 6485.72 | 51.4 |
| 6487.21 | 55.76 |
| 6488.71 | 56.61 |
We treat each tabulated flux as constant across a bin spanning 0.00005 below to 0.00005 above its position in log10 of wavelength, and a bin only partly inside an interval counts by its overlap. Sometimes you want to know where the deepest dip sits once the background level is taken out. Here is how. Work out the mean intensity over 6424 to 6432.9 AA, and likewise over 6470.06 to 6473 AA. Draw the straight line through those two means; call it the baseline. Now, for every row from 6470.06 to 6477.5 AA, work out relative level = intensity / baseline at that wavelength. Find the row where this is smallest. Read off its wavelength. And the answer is 6472.29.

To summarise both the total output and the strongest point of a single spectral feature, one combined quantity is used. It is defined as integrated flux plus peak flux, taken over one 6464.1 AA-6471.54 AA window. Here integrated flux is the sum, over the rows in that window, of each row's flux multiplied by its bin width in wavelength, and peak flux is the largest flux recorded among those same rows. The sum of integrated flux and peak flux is 472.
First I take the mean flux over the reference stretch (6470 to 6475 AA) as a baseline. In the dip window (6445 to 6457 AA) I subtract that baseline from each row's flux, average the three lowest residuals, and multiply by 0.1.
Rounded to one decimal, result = -0.7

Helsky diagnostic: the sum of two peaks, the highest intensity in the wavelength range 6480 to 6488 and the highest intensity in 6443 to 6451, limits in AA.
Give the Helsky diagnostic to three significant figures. 113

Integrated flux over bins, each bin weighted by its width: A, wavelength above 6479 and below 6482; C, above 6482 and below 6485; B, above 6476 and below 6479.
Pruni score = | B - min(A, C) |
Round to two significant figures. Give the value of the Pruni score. 13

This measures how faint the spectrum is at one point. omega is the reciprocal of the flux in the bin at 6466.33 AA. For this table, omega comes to 0.0180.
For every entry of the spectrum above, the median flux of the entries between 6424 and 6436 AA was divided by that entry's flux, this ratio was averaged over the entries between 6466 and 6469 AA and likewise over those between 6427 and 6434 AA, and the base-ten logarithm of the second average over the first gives 0.06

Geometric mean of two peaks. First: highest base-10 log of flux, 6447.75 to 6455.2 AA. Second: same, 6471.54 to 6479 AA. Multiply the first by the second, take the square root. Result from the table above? 1.75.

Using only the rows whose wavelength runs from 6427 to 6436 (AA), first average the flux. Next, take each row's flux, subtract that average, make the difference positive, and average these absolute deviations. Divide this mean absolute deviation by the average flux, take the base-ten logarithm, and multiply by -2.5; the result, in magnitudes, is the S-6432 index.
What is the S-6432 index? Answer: 3.9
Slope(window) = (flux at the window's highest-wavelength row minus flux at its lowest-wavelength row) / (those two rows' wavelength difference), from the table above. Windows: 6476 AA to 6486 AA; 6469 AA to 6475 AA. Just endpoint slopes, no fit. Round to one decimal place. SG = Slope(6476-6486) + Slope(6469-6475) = -1.4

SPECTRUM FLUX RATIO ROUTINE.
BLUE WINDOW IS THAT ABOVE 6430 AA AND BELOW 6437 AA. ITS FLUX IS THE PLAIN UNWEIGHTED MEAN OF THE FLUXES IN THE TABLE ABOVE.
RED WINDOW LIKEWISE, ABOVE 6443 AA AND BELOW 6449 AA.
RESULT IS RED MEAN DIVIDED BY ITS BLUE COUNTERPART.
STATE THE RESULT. 1.02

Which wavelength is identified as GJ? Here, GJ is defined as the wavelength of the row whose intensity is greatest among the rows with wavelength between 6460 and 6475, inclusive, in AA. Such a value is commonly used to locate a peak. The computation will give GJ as 6469.31 AA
